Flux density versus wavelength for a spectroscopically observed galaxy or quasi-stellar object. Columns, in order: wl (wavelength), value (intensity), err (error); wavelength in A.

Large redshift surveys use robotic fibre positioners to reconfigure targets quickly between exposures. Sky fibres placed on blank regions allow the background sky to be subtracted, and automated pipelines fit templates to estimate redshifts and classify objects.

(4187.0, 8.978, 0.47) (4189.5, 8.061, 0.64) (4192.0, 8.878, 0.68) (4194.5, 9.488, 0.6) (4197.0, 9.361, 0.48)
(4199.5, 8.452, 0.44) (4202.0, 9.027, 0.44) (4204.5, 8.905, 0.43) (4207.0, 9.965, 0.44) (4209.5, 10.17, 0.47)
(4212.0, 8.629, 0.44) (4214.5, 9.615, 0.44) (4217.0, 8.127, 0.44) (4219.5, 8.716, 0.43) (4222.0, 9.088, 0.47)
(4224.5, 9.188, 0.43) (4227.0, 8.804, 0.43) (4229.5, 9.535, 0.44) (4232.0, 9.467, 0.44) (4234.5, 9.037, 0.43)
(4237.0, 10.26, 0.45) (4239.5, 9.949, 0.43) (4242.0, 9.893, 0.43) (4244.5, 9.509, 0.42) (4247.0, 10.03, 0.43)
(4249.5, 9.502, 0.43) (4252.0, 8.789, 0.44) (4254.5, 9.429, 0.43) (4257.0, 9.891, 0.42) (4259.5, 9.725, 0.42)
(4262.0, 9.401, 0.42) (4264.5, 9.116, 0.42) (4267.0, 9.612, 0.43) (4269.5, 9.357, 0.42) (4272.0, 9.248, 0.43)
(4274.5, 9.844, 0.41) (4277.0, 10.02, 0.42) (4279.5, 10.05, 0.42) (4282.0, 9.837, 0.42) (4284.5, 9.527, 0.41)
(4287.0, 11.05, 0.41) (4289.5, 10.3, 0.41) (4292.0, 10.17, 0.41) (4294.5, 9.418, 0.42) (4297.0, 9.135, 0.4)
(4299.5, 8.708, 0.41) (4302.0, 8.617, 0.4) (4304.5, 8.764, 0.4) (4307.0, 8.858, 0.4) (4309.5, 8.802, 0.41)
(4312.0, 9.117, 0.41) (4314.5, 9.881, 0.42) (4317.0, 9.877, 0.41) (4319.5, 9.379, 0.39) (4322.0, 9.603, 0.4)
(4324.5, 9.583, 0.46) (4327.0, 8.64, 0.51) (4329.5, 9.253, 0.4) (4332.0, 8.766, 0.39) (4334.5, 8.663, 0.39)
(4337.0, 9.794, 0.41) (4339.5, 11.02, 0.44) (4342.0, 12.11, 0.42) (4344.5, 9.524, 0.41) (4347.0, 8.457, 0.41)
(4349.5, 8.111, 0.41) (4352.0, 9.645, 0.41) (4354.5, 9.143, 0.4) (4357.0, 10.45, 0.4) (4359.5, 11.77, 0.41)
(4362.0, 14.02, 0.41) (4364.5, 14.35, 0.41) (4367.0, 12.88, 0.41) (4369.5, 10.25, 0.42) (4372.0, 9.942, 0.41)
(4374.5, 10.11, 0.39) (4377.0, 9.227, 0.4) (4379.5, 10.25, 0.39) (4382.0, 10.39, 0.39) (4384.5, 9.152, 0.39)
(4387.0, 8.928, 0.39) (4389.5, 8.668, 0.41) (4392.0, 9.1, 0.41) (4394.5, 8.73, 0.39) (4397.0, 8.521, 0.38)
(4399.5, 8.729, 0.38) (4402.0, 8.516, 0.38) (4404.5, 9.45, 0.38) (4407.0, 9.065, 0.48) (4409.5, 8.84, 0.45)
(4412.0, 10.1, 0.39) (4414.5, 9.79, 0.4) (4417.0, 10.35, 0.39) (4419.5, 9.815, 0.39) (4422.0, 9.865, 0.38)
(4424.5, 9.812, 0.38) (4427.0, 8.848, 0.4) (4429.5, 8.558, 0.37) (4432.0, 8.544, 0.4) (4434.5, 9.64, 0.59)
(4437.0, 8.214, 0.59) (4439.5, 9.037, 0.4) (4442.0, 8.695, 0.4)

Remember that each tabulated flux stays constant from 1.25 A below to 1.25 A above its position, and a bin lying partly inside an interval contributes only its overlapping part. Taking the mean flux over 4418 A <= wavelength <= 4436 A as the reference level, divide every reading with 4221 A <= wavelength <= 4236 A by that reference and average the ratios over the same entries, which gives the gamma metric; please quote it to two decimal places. 0.99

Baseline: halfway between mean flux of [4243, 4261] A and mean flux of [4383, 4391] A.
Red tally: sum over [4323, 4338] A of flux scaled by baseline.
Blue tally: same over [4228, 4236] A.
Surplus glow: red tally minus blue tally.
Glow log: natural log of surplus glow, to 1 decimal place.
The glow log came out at 1.1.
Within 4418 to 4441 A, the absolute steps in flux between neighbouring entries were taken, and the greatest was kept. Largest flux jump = 1.4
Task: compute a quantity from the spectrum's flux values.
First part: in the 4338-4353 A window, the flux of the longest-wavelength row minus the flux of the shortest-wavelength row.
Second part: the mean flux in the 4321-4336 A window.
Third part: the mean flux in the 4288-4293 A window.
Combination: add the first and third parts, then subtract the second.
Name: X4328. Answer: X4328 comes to -0.2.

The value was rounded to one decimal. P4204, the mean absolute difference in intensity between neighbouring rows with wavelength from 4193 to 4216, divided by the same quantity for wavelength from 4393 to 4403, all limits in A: 3.3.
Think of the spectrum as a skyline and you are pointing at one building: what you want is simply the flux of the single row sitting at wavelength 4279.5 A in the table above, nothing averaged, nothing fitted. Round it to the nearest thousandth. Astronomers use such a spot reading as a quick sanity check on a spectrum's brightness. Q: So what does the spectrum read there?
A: 10.050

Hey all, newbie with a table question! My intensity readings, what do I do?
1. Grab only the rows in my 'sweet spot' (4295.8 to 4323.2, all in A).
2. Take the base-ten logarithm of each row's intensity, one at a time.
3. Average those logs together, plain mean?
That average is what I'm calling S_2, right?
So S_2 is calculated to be 0.961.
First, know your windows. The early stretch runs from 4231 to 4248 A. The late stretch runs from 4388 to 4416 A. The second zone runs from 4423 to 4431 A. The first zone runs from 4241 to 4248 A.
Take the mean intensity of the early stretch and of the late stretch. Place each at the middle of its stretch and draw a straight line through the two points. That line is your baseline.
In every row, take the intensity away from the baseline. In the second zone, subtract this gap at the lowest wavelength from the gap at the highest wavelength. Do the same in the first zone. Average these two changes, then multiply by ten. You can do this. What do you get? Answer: 5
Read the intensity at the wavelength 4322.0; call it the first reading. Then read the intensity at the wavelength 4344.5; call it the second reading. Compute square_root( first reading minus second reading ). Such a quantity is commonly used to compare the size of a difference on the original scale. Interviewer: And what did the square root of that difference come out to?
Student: 0.28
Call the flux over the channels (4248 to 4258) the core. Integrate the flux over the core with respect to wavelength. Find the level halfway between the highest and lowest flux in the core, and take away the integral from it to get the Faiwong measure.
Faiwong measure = -85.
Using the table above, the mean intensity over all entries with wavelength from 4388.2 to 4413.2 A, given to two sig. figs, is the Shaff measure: 9.0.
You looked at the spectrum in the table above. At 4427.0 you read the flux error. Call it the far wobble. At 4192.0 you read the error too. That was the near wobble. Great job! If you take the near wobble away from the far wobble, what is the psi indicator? -0.28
